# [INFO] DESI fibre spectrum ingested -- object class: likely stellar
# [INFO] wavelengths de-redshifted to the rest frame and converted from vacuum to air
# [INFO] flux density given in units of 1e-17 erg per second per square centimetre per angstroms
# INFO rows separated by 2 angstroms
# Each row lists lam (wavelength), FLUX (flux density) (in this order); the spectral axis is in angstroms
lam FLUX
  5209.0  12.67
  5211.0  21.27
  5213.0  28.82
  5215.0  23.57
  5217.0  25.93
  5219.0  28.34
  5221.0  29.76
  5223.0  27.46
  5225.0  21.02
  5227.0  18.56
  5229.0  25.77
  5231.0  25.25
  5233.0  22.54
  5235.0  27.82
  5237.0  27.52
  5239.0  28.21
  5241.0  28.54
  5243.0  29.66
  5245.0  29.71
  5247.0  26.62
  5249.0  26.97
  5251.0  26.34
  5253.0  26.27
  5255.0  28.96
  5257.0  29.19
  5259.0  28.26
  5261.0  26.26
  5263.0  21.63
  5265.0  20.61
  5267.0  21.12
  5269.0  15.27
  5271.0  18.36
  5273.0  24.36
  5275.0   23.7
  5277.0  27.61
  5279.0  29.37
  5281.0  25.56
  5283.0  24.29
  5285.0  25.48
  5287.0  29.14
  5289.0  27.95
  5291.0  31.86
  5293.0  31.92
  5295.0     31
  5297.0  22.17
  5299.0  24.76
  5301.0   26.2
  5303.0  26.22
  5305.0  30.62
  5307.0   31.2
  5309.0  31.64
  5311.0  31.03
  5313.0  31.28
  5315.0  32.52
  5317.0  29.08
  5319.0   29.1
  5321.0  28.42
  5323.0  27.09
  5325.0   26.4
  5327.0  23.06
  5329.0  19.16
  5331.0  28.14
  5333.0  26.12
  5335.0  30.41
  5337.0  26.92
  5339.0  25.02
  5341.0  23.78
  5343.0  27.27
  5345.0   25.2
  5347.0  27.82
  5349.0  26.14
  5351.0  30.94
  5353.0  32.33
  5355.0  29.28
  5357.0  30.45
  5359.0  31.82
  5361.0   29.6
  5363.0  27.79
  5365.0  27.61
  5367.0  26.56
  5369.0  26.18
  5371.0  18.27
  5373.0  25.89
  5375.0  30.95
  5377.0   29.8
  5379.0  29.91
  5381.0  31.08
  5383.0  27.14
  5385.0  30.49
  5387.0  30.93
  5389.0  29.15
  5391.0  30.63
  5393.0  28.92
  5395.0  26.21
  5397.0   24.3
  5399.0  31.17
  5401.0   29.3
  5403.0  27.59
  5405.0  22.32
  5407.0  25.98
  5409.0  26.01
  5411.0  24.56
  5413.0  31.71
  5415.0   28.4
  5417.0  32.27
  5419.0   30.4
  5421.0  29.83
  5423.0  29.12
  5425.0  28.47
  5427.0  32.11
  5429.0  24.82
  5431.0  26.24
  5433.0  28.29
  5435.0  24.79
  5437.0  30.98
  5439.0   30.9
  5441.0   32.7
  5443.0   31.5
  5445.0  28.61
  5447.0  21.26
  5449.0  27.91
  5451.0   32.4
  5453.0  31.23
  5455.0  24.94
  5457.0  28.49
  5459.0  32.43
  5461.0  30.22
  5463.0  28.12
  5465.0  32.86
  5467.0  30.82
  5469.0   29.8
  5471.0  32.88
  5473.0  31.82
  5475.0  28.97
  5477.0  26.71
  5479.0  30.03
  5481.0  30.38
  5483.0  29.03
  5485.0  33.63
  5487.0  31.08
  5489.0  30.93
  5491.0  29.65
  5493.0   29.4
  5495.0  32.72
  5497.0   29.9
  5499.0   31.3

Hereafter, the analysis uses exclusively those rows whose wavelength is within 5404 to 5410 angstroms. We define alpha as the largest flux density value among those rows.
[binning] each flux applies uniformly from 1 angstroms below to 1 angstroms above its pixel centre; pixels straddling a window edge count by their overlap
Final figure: 26.01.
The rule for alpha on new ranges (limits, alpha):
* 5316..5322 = 29.1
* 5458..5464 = 32.43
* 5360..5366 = 29.6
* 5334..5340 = 30.41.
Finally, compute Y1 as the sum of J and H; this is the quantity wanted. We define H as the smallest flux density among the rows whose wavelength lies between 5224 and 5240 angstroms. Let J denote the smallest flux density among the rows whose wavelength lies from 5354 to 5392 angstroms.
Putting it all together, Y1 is 37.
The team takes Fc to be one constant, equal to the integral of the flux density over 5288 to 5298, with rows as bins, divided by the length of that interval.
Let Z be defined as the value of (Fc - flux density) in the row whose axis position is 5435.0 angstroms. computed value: 4.2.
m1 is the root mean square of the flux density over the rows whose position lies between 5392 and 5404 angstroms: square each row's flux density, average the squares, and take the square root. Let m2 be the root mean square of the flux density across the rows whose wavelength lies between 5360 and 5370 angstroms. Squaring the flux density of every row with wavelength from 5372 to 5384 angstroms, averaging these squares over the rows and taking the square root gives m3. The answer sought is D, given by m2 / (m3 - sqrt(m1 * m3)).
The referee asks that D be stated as 46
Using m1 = 28.0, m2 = 27.6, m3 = 29.2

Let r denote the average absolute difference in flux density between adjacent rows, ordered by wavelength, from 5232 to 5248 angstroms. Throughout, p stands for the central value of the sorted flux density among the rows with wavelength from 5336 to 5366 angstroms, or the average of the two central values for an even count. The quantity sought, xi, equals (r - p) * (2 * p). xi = -1458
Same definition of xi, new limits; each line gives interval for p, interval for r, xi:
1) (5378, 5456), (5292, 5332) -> -1562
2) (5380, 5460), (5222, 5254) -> -1563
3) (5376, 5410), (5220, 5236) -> -1475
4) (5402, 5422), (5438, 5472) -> -1377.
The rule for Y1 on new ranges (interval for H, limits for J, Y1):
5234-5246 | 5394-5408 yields 50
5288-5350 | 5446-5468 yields 40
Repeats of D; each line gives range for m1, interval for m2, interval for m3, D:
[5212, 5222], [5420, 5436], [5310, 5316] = 13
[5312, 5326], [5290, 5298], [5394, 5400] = -33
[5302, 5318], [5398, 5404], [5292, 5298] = -33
